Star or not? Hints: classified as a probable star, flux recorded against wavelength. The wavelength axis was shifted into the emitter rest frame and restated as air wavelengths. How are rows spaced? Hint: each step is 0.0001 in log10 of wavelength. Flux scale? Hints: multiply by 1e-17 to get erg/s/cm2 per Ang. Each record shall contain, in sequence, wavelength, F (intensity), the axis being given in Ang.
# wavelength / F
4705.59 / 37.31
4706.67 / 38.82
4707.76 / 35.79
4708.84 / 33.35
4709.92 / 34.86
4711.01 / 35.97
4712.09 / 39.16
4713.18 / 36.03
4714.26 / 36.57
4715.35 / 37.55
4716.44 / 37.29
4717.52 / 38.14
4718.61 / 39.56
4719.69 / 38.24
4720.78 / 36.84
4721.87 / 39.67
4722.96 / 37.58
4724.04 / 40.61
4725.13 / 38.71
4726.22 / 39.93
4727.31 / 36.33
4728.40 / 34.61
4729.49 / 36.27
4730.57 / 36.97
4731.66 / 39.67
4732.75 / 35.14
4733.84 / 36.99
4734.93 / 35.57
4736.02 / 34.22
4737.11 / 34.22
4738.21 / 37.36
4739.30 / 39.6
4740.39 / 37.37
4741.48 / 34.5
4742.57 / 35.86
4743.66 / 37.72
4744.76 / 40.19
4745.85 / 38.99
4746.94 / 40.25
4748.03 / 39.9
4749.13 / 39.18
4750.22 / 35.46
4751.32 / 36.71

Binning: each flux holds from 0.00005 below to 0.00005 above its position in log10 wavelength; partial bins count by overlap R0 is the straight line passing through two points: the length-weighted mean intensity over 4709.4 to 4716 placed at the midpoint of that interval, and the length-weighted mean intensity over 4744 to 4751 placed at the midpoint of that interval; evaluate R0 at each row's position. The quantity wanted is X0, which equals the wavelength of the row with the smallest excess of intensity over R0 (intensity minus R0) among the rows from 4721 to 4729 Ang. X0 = 4728.40 Ang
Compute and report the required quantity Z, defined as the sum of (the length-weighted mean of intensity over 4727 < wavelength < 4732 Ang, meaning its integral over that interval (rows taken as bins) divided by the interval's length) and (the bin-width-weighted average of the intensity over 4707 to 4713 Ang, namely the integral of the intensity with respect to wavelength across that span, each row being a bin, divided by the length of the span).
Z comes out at 72.6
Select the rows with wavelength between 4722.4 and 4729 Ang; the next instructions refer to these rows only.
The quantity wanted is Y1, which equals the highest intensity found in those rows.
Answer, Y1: 40.61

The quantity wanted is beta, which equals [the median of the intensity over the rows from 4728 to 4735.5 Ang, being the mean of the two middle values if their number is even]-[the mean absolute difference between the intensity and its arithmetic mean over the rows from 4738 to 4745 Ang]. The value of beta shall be 34.9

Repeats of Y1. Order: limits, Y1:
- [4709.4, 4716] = 39.16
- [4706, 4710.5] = 38.82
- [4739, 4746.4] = 40.19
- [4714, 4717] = 37.55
